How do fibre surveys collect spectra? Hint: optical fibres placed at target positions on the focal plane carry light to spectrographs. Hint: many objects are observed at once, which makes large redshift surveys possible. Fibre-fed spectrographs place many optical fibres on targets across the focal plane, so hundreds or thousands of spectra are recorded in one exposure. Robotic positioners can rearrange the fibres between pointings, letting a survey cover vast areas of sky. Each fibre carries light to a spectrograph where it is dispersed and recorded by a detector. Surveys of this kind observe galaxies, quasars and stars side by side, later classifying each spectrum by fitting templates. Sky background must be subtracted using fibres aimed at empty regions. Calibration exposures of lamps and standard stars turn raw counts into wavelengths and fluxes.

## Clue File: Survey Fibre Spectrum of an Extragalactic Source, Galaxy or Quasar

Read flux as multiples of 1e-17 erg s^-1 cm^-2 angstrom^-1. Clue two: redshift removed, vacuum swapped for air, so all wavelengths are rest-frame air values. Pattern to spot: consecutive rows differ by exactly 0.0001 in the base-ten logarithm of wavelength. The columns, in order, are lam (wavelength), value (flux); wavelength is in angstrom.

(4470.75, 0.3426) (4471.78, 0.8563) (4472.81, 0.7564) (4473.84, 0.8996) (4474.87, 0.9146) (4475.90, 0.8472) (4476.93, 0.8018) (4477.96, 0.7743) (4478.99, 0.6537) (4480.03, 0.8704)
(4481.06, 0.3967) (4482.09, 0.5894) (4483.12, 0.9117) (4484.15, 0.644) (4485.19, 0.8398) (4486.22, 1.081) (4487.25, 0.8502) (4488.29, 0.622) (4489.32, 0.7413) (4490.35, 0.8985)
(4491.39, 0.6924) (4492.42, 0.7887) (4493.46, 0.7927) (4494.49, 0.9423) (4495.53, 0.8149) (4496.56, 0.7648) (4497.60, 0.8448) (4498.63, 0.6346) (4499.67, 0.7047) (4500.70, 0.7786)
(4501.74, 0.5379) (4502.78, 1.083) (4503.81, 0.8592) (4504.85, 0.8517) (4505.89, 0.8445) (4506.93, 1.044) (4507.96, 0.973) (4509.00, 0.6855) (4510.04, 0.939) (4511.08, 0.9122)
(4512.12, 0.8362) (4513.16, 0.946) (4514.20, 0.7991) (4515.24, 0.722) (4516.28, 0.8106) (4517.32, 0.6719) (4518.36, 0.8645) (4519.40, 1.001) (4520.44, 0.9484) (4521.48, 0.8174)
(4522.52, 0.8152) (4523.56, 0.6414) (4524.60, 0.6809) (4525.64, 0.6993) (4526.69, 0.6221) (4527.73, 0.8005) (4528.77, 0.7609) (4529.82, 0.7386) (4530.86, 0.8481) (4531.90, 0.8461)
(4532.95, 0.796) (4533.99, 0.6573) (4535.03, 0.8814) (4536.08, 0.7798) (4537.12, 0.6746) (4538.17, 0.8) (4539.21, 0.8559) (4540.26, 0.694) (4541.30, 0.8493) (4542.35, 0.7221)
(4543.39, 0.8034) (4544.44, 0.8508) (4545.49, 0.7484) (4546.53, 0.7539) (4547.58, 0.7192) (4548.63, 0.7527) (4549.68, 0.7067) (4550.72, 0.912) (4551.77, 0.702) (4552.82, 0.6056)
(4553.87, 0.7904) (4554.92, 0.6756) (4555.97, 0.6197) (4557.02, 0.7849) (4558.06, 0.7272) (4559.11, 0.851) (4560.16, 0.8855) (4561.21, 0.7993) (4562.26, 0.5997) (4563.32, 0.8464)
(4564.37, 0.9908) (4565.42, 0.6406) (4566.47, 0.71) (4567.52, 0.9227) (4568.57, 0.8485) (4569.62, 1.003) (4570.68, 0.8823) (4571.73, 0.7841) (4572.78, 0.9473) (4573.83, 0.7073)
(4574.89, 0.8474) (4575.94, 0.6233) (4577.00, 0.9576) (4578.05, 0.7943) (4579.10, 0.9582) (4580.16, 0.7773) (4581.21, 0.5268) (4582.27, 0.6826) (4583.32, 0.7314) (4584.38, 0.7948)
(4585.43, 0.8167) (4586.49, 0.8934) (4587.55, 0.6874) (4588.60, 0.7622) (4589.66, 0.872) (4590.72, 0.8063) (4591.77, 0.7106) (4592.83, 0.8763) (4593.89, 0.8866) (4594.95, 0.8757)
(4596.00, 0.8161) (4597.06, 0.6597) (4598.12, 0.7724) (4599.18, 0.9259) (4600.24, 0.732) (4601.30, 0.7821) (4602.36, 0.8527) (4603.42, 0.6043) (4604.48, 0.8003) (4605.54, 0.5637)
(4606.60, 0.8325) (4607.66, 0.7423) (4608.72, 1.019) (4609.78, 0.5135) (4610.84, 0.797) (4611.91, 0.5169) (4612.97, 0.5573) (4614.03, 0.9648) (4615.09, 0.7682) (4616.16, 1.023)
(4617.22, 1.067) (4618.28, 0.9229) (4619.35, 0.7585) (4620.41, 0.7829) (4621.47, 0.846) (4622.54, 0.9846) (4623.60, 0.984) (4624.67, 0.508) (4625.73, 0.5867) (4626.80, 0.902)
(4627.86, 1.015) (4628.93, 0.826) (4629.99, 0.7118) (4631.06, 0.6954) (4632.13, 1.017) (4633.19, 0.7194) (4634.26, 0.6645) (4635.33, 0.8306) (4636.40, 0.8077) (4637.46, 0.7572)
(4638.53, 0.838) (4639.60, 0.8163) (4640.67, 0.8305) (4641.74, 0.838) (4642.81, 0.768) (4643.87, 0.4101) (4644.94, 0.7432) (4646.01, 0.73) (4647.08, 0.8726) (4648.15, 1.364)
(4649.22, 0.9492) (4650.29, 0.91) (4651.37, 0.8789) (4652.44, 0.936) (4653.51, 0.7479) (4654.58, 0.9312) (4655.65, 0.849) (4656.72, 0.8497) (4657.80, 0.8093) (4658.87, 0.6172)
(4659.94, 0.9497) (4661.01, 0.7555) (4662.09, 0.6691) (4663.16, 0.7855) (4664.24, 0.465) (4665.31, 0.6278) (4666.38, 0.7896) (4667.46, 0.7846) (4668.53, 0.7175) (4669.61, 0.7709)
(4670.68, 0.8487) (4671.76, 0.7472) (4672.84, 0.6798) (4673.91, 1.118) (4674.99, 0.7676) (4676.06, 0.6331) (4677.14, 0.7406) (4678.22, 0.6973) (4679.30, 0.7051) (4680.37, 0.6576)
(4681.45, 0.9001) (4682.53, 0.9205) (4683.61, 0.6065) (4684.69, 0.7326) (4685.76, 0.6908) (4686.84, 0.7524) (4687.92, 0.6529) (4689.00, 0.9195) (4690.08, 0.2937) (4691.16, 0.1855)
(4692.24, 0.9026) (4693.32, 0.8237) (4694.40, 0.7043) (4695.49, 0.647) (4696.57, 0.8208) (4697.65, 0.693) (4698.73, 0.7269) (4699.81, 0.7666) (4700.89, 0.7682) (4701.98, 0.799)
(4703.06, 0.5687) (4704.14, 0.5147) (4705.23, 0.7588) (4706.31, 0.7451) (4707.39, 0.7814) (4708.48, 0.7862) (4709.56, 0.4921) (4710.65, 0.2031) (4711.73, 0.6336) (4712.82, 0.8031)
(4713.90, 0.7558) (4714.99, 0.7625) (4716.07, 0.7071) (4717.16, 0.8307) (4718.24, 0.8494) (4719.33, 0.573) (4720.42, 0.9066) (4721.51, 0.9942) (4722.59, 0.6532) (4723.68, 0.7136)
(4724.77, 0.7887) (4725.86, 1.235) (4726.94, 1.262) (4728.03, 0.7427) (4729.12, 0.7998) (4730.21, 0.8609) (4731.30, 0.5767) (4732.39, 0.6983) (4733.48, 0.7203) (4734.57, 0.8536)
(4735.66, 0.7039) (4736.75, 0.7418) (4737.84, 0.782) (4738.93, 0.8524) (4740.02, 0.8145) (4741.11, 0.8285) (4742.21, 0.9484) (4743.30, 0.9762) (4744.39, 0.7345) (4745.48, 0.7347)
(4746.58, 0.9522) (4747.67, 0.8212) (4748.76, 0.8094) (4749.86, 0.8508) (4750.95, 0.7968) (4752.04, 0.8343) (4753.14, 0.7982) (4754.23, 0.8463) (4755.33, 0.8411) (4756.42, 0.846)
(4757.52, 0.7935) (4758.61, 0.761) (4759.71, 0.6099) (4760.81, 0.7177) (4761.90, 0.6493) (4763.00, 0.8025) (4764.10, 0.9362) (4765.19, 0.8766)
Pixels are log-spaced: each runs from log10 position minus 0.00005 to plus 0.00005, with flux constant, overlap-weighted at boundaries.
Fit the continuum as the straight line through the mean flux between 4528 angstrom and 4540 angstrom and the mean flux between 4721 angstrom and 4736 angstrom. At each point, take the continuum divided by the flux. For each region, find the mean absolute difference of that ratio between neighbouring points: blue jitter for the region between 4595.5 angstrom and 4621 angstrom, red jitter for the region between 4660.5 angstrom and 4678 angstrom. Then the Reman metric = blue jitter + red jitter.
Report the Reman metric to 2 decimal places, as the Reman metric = 0.51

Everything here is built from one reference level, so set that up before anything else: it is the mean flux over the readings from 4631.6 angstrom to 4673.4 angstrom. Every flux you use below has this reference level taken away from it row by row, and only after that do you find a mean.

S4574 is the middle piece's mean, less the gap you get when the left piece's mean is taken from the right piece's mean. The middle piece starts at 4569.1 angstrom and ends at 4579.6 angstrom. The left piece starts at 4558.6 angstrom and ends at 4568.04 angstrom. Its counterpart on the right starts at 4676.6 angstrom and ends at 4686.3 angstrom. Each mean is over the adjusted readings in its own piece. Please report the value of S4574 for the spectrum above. 0.12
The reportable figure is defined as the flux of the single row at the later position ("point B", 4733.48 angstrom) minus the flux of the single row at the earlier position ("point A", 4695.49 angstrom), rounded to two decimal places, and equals 0.07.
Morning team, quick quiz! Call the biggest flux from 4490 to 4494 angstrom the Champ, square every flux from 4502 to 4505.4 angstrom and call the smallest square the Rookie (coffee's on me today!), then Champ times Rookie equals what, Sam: 0.65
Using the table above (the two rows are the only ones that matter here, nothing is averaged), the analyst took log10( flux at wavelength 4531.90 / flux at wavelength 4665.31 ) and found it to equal 0.13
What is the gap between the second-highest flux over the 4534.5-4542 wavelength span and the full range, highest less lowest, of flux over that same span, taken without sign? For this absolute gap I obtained 0.649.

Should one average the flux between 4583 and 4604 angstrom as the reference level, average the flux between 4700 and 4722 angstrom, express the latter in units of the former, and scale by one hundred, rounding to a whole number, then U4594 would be 90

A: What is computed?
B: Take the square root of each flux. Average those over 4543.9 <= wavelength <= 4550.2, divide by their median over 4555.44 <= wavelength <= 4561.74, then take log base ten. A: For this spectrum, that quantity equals -0.011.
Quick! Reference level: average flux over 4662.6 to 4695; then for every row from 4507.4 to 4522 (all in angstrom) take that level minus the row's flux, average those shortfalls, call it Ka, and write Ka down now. -0.13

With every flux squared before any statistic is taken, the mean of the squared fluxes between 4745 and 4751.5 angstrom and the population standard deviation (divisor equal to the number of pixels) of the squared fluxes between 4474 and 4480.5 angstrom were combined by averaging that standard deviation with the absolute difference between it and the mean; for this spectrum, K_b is 0.345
